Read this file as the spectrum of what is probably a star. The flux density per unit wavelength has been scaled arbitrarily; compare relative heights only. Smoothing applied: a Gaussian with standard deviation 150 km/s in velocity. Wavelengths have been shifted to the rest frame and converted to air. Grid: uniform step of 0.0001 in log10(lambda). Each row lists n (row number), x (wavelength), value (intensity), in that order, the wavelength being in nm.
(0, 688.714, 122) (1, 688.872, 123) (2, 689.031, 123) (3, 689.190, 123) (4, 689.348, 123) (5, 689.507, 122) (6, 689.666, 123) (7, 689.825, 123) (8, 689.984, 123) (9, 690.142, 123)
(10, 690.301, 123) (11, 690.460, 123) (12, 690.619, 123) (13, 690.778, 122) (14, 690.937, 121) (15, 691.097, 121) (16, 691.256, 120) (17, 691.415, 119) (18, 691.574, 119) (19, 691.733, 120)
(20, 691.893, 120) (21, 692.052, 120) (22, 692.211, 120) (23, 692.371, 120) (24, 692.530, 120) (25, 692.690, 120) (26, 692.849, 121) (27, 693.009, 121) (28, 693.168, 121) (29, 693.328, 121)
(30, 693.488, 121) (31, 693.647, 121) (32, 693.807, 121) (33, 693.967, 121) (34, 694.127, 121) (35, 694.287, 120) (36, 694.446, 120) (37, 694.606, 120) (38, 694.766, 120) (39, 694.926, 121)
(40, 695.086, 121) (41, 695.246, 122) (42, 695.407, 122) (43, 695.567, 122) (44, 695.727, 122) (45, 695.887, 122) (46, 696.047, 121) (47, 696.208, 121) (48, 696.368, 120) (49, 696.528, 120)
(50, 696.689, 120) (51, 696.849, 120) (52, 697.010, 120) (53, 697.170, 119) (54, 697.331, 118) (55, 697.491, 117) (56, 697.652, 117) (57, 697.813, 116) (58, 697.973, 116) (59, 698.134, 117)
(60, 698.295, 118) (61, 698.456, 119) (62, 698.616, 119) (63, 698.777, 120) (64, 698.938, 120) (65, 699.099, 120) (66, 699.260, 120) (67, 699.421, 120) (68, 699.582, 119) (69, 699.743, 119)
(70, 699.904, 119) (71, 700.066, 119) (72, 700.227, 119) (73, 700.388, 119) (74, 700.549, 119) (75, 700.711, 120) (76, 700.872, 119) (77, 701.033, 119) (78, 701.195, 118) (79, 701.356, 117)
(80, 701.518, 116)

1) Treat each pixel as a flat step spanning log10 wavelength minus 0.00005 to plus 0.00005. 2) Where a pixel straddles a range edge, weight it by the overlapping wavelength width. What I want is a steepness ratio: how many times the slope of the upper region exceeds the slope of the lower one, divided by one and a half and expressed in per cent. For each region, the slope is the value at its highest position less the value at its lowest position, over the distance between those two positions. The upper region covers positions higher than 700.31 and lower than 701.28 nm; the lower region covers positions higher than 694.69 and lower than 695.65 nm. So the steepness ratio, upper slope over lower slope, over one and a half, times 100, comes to -33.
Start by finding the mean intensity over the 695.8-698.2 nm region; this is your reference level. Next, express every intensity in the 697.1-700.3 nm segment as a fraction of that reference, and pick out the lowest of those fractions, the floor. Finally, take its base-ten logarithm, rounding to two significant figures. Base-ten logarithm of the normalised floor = -0.011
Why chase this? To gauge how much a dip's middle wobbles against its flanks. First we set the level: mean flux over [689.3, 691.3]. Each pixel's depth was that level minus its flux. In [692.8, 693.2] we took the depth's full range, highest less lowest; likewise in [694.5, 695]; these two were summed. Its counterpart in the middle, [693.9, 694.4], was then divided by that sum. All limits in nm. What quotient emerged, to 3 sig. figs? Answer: 1.00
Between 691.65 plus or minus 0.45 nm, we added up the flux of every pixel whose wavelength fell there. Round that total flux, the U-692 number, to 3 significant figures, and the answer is 718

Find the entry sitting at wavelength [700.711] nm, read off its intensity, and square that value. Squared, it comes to 14400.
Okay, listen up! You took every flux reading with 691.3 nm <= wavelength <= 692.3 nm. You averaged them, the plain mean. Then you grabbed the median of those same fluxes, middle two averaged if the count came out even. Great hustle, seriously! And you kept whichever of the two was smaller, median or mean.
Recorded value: 120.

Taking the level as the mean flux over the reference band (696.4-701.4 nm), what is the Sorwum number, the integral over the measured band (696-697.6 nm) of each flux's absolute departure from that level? 2.1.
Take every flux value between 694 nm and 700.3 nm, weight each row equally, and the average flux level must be 120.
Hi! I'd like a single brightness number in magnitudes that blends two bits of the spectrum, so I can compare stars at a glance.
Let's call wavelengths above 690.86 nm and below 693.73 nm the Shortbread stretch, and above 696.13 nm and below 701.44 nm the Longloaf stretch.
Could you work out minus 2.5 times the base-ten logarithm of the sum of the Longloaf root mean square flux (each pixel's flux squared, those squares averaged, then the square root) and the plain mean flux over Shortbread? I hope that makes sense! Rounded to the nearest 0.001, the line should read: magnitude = -5.947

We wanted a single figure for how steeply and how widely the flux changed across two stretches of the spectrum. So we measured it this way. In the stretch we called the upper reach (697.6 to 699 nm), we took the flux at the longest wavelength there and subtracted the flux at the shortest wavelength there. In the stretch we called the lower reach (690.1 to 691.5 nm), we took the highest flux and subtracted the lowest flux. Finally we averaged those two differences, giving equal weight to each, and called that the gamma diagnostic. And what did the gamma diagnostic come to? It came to 3.50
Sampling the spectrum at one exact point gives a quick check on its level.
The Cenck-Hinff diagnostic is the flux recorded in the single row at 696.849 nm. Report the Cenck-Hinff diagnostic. 120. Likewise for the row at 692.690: 120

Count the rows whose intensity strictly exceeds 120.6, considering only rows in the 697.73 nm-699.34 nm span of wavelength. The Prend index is 0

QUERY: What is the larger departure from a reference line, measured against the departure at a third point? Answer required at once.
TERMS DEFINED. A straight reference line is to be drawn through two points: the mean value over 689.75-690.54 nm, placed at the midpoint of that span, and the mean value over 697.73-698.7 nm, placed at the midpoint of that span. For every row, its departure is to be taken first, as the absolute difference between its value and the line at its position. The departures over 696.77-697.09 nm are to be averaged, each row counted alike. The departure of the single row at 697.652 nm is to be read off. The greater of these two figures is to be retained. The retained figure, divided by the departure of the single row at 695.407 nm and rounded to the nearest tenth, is 0.6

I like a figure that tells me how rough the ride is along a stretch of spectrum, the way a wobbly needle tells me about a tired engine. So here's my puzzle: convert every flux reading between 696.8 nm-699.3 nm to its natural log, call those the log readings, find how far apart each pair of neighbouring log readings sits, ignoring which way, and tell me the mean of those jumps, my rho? 0.0045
